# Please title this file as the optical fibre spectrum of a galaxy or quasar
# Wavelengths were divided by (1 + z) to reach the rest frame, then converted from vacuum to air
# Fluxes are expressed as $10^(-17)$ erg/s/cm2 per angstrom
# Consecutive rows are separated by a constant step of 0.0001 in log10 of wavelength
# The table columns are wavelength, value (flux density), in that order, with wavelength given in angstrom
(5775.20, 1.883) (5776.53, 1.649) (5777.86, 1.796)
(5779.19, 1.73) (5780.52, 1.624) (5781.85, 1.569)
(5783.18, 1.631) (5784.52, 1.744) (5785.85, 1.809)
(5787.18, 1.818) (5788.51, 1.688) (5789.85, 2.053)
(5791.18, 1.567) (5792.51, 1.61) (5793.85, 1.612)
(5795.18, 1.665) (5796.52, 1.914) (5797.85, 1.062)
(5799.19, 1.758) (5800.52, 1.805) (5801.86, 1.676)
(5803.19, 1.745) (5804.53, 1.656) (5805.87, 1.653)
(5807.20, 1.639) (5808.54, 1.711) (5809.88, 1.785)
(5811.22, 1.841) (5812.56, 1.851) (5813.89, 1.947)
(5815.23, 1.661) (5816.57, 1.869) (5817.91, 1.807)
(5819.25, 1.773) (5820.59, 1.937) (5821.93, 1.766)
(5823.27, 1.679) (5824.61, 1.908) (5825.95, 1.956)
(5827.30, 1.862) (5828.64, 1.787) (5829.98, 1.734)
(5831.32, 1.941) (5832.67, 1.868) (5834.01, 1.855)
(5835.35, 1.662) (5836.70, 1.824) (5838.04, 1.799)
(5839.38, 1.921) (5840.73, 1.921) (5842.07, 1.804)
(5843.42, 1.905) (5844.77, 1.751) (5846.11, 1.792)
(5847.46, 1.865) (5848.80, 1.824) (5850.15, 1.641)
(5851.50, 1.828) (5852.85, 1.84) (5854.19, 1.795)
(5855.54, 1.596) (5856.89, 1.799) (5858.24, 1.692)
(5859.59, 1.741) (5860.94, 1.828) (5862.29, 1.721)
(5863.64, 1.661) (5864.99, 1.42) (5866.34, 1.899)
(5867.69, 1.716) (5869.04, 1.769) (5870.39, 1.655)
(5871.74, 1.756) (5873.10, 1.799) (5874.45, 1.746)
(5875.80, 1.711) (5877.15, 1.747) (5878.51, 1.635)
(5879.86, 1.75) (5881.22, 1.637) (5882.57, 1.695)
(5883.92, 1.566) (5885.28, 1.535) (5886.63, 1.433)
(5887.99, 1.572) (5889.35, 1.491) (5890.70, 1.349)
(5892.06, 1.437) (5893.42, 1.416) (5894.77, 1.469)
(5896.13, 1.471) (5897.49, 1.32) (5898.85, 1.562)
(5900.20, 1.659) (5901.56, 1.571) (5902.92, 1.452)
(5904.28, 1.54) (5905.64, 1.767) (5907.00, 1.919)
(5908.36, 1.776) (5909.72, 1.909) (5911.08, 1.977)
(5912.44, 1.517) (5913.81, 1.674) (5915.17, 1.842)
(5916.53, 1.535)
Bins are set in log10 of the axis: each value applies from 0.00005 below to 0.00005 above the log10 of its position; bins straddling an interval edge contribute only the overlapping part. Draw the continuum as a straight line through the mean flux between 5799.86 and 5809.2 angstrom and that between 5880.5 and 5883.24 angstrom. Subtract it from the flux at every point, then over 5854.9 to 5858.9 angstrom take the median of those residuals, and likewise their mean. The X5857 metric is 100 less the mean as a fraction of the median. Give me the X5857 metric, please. 98.8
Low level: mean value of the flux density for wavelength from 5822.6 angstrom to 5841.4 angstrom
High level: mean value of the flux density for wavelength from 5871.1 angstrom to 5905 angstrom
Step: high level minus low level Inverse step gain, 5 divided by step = -19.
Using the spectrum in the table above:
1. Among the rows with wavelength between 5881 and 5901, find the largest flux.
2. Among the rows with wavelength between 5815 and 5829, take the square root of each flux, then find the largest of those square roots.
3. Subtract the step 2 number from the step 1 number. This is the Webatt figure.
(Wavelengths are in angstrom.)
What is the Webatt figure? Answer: 0.30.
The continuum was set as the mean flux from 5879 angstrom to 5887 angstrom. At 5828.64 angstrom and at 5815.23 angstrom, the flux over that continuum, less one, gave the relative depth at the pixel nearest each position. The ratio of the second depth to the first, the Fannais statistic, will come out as 0.3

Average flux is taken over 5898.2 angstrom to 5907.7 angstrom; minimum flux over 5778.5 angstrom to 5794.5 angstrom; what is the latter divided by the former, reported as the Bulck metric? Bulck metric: 0.96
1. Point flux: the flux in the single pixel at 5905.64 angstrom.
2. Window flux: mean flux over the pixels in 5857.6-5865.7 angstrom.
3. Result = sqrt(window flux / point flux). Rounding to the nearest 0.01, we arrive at 0.97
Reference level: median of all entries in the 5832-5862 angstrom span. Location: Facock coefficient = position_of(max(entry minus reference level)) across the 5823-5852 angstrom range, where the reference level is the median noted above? 5825.95 angstrom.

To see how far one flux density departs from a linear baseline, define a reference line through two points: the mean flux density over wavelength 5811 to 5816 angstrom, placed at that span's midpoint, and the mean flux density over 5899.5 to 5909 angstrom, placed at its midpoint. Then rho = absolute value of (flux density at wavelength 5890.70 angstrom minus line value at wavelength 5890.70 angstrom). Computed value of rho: 0.34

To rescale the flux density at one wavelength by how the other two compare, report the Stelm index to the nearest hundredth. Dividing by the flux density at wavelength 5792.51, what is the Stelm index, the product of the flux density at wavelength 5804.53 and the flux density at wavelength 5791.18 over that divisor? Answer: 1.61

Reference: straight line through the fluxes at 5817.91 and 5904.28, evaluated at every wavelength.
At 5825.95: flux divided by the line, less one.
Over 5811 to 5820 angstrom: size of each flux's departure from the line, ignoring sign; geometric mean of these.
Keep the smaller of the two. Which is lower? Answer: 0.00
